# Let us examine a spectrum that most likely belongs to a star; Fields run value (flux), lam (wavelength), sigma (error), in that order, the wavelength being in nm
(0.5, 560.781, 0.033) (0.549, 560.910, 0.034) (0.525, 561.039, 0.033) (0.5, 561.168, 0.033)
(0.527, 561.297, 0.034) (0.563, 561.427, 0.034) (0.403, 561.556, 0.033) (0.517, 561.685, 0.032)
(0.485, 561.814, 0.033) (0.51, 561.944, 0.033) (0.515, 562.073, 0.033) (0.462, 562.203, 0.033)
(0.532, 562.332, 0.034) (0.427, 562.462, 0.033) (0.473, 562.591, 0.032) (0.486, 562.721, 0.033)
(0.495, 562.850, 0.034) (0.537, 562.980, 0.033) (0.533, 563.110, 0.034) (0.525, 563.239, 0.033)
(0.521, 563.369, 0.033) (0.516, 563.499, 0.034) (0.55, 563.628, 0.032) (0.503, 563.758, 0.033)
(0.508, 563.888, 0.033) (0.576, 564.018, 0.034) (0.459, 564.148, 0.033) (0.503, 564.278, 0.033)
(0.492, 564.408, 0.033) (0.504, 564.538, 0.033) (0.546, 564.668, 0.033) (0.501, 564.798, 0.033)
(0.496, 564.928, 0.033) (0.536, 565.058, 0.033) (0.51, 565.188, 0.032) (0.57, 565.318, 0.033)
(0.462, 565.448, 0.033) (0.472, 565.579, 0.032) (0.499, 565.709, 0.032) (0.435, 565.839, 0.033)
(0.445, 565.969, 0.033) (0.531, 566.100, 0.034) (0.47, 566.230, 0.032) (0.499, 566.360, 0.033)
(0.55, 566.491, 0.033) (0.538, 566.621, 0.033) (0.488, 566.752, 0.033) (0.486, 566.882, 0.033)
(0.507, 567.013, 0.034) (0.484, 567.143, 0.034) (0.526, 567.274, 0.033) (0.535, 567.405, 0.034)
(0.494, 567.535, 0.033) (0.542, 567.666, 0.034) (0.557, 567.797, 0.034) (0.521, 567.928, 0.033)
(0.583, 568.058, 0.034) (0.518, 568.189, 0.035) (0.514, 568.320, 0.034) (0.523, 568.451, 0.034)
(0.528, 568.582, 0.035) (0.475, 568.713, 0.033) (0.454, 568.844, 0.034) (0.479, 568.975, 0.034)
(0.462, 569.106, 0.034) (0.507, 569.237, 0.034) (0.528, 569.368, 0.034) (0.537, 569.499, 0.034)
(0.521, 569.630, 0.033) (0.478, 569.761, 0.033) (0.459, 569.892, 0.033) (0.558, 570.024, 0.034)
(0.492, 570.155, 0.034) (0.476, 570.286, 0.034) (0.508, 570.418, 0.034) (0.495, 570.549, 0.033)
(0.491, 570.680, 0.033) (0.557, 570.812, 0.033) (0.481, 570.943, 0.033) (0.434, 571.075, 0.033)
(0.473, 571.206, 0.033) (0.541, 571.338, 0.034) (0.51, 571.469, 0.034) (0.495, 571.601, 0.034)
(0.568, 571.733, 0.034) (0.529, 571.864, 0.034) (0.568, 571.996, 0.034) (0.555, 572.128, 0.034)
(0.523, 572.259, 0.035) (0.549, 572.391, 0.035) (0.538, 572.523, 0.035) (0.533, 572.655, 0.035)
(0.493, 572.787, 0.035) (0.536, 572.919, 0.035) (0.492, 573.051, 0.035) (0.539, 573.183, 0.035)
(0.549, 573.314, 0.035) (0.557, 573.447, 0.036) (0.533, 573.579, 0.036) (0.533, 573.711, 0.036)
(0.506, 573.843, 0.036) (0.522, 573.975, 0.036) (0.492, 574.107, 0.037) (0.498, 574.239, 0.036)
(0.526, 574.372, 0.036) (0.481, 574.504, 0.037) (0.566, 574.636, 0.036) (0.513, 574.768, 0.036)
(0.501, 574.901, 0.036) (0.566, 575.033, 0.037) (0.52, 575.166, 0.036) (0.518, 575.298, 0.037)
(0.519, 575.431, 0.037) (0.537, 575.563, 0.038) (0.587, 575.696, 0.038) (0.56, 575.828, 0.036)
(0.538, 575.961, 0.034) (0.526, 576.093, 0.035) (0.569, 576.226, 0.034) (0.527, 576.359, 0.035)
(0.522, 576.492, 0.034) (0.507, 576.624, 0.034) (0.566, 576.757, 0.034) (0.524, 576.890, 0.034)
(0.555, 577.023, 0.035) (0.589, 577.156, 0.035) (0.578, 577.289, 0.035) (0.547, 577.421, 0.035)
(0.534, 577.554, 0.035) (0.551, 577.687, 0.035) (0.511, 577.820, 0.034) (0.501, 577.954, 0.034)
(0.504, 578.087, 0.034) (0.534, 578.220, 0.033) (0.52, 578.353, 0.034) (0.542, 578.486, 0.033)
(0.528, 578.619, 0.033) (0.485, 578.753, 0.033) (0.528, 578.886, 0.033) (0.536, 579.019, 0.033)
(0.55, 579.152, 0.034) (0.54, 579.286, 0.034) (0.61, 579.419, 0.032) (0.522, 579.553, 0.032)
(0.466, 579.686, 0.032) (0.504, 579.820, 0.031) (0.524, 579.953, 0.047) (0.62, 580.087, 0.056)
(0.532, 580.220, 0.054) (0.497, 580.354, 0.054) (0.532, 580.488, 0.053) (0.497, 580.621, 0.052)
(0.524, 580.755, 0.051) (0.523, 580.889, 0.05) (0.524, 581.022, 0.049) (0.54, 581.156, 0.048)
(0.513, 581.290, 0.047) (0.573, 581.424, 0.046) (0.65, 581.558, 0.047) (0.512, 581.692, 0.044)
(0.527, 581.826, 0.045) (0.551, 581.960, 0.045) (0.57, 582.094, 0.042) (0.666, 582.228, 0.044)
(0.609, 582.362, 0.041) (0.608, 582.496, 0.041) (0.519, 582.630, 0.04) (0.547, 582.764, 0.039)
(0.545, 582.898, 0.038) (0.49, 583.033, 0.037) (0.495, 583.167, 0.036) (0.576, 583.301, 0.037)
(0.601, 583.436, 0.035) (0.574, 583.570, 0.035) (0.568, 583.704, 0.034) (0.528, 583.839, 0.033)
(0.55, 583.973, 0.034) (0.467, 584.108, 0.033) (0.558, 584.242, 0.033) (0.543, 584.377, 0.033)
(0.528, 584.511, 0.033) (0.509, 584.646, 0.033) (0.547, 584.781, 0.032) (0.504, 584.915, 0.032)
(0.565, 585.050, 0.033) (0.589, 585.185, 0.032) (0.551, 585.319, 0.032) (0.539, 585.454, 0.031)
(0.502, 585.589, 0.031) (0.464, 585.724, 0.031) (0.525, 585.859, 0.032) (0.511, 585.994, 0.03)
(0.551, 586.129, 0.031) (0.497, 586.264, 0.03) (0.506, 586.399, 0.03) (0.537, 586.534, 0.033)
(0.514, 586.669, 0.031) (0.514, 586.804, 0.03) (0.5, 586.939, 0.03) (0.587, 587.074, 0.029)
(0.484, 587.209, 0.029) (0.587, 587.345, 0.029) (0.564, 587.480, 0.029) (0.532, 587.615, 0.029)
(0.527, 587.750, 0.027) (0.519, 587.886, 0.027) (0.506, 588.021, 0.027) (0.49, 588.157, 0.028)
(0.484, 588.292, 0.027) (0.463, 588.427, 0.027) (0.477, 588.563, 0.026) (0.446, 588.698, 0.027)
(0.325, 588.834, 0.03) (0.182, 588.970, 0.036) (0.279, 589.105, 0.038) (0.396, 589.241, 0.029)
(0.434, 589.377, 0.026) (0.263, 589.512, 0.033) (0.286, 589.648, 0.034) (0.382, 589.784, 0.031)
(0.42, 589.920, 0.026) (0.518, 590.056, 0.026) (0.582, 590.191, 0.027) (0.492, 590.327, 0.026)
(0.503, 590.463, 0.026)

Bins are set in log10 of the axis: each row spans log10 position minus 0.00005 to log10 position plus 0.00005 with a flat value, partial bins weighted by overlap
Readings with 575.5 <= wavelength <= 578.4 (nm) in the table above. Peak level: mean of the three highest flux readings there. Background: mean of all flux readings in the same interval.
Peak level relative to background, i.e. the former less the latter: 0.044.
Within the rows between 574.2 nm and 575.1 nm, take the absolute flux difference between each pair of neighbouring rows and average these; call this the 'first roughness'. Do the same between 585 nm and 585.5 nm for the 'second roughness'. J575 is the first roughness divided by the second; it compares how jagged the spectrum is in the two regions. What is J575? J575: 1.9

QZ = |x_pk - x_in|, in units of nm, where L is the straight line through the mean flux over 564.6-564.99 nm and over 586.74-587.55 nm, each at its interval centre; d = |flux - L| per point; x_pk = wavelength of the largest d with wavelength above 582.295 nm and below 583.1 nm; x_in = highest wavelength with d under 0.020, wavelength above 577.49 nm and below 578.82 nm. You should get 3.74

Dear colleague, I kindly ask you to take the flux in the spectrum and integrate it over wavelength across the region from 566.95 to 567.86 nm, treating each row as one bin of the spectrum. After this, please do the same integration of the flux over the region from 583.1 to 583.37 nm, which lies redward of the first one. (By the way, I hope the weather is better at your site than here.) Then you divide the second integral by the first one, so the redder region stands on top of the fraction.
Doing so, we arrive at 0.3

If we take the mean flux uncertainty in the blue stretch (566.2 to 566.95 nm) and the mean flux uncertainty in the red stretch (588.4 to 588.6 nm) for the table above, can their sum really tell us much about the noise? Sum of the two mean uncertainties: 0.0593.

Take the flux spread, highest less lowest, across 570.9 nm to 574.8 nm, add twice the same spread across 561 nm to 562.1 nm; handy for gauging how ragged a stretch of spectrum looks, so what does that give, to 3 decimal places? 0.454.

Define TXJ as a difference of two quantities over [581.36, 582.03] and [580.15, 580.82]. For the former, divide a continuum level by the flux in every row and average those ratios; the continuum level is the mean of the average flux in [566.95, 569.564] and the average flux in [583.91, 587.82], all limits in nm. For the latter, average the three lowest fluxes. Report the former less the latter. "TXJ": 0.427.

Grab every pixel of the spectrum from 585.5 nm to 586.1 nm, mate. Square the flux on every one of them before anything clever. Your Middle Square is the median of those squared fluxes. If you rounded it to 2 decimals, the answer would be 0.26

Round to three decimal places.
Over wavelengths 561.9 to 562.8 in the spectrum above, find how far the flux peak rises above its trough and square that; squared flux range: 0.011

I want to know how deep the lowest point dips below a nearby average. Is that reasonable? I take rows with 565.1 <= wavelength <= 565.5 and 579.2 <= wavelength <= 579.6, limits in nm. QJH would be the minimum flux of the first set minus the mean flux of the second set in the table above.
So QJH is -0.10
